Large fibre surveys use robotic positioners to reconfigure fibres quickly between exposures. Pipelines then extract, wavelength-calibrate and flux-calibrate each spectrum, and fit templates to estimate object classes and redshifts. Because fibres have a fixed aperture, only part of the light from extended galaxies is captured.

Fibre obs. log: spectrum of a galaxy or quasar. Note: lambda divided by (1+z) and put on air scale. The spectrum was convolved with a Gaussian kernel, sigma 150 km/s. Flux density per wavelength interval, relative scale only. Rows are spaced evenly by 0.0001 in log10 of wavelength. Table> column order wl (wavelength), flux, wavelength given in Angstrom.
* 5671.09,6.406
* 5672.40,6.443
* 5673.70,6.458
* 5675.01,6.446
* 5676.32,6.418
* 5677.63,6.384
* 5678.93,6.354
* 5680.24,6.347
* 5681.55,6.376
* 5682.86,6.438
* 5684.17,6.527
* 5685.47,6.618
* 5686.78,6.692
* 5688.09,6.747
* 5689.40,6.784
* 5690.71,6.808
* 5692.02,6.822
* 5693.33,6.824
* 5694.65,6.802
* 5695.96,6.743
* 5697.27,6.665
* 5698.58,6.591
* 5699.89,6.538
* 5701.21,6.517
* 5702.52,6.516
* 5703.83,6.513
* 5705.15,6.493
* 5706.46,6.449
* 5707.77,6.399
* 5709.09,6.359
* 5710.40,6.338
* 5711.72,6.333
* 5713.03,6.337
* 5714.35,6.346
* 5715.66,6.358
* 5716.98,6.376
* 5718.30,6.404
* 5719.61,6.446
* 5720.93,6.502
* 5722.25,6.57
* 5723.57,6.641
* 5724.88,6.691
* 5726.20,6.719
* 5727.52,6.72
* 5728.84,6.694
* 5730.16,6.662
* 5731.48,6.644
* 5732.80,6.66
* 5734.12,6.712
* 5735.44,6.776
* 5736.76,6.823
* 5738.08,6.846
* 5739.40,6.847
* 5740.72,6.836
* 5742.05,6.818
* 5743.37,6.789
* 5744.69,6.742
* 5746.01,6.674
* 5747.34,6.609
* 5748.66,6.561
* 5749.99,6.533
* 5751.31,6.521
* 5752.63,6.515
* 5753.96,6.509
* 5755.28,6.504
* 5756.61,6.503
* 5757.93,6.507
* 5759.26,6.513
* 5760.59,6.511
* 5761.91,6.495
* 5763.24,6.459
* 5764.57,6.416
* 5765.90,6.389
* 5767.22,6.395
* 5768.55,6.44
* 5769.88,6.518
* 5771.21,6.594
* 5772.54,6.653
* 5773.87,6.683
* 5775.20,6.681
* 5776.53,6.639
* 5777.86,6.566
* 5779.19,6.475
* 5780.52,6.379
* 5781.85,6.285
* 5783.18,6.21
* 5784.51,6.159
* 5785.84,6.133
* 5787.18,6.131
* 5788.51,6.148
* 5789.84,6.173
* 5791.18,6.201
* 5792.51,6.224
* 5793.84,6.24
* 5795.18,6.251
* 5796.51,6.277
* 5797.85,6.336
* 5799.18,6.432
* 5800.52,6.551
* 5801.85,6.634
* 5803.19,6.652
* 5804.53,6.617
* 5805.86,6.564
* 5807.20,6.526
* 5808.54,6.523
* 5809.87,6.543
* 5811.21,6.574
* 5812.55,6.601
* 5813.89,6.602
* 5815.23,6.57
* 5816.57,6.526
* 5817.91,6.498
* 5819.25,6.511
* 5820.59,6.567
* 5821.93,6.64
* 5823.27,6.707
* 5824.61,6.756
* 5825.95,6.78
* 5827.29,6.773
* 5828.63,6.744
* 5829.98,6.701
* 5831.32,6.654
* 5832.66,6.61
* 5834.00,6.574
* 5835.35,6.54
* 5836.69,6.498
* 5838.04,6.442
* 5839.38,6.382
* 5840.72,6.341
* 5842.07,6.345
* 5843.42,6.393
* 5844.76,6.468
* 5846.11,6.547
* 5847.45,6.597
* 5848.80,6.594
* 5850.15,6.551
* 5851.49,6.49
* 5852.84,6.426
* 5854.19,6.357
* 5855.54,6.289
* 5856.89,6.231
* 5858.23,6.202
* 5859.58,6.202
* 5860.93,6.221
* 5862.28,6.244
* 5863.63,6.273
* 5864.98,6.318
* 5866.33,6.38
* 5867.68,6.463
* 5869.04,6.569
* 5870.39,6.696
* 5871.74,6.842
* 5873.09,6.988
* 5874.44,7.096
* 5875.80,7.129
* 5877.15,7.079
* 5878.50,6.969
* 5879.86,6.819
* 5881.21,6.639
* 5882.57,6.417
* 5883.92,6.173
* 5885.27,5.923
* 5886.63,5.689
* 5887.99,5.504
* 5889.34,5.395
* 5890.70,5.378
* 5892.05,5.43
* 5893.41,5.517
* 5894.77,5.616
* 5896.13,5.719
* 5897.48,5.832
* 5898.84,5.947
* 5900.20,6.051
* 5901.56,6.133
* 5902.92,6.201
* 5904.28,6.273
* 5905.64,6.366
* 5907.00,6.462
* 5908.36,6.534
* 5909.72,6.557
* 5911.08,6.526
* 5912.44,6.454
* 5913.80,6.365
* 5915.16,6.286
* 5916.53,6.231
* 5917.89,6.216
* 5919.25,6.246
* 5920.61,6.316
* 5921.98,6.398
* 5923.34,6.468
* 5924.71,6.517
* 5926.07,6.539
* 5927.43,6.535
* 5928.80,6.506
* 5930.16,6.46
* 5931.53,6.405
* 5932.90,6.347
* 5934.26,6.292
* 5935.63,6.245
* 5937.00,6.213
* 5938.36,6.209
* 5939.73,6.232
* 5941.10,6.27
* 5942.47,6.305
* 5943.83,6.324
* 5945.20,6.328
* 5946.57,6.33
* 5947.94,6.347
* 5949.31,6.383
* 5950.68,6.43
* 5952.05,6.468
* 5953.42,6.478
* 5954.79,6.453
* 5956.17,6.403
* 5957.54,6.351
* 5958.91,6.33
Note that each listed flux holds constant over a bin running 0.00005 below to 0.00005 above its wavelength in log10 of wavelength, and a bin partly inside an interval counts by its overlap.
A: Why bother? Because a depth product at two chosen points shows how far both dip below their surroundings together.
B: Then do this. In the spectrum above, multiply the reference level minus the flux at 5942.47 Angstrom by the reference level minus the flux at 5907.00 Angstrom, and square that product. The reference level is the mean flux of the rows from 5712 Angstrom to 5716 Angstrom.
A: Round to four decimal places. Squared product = 0.0000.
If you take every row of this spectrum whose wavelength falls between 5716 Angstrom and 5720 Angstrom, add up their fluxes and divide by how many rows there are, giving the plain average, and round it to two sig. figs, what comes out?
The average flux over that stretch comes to 6.4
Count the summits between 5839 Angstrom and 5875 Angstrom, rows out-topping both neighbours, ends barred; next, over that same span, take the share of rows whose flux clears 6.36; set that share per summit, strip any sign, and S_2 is 0.59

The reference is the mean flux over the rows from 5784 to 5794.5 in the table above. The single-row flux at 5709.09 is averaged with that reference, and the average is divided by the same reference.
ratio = 1.01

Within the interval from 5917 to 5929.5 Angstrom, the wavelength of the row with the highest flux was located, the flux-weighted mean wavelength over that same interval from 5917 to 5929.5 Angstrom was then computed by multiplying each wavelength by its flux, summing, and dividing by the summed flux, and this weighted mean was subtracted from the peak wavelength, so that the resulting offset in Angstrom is 2.7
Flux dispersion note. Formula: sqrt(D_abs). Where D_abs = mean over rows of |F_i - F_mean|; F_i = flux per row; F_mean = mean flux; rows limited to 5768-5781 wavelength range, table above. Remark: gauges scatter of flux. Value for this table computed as 0.30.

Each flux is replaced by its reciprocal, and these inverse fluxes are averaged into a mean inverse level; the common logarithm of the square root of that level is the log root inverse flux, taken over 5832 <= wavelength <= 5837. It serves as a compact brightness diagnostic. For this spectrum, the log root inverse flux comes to -0.408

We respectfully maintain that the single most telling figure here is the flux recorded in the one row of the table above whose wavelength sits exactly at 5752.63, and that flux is 6.515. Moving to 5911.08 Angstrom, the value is 6.526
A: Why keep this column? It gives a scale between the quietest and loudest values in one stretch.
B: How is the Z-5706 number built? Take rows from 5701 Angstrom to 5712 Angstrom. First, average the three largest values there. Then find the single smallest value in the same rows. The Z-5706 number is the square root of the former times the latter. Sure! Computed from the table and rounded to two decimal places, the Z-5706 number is 6.42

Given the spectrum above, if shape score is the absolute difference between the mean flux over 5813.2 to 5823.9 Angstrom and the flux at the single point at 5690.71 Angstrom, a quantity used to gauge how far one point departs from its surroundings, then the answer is 0.23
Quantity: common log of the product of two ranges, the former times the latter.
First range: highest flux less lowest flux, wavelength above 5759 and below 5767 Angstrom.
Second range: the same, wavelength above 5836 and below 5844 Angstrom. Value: -1.71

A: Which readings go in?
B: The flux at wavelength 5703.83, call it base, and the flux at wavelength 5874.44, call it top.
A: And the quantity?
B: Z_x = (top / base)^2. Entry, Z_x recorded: 1.19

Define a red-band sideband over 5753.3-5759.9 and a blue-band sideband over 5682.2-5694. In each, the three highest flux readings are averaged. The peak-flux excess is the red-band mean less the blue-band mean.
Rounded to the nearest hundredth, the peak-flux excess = -0.31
